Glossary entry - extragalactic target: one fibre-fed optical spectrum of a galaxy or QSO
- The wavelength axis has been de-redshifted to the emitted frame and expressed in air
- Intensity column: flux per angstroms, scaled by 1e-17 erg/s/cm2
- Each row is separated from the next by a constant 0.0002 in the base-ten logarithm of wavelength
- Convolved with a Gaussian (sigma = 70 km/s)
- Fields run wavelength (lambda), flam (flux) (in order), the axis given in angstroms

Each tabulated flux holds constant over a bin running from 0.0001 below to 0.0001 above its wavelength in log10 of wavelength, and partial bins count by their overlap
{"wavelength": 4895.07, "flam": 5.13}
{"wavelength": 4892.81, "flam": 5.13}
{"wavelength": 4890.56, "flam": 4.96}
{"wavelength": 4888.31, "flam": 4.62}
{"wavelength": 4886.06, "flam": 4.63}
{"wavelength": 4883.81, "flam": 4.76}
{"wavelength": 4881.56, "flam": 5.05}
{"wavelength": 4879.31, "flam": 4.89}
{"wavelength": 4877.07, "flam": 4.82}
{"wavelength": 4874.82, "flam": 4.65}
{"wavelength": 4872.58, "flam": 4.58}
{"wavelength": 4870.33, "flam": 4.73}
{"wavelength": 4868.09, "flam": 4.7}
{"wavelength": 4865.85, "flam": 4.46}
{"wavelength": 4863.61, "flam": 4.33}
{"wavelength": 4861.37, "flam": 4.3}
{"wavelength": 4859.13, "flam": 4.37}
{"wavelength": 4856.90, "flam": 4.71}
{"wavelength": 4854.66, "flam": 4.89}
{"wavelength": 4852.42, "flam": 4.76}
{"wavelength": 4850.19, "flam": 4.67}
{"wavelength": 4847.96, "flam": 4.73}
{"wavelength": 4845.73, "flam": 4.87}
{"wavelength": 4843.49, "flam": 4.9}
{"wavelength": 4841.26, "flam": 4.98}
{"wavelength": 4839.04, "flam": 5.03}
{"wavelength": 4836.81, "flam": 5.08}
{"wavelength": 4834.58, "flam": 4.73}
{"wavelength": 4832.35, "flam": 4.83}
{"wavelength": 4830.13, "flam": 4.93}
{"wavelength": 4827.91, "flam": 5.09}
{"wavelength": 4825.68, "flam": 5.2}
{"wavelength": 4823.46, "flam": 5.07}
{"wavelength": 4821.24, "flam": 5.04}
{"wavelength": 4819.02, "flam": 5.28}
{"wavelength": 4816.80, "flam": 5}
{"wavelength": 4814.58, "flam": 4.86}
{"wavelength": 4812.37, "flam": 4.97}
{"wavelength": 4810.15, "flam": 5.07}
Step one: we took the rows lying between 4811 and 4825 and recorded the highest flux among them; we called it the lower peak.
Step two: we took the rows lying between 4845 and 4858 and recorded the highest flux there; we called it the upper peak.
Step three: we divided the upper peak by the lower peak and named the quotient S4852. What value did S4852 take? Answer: 0.93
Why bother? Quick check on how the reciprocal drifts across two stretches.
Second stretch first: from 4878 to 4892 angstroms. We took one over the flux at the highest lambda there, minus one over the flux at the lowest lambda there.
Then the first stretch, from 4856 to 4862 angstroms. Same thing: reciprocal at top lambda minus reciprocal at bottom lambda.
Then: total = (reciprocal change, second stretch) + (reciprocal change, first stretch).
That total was 0.017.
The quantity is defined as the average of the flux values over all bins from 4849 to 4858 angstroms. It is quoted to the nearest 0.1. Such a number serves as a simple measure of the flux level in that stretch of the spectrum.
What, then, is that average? 4.8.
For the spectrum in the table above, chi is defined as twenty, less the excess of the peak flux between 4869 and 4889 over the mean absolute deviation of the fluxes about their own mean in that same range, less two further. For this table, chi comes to 13.1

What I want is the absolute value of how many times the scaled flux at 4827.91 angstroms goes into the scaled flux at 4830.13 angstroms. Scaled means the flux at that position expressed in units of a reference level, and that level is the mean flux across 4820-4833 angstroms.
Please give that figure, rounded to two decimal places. 0.97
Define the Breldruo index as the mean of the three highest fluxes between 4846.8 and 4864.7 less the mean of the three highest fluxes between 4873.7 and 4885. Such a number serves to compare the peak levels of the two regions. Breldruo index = -0.13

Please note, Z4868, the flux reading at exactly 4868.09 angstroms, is 4.7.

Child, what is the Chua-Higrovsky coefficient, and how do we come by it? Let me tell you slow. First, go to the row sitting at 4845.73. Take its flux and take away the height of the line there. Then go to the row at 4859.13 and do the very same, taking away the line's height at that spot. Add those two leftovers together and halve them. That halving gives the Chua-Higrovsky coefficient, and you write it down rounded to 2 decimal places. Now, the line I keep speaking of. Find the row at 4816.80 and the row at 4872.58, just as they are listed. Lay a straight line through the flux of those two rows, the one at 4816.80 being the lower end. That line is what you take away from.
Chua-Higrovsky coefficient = -0.11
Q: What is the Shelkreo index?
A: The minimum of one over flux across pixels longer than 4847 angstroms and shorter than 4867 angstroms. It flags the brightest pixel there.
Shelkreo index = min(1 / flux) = 0.204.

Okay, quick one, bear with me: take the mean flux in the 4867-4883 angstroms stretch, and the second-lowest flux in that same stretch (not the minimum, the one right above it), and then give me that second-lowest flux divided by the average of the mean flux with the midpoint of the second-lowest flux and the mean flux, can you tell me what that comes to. 0.980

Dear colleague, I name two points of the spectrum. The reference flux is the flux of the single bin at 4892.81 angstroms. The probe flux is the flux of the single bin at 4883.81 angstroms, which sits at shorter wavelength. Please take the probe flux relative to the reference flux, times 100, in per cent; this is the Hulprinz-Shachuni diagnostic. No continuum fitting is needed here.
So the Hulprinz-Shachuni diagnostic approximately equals 93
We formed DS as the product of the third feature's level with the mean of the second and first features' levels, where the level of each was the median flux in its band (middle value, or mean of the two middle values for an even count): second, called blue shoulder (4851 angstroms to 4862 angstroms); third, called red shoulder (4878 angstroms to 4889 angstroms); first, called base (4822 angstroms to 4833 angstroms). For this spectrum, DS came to 23.3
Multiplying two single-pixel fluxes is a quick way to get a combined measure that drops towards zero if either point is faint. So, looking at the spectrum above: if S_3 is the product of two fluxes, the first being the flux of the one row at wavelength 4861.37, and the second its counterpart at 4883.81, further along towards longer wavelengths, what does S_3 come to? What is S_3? 20.5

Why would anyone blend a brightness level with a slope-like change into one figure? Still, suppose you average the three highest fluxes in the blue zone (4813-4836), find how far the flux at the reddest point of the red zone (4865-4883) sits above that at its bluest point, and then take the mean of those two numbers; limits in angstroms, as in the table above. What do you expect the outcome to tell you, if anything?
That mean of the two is 2.89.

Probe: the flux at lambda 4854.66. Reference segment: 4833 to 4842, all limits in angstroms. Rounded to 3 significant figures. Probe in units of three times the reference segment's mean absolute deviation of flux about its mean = 14.5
